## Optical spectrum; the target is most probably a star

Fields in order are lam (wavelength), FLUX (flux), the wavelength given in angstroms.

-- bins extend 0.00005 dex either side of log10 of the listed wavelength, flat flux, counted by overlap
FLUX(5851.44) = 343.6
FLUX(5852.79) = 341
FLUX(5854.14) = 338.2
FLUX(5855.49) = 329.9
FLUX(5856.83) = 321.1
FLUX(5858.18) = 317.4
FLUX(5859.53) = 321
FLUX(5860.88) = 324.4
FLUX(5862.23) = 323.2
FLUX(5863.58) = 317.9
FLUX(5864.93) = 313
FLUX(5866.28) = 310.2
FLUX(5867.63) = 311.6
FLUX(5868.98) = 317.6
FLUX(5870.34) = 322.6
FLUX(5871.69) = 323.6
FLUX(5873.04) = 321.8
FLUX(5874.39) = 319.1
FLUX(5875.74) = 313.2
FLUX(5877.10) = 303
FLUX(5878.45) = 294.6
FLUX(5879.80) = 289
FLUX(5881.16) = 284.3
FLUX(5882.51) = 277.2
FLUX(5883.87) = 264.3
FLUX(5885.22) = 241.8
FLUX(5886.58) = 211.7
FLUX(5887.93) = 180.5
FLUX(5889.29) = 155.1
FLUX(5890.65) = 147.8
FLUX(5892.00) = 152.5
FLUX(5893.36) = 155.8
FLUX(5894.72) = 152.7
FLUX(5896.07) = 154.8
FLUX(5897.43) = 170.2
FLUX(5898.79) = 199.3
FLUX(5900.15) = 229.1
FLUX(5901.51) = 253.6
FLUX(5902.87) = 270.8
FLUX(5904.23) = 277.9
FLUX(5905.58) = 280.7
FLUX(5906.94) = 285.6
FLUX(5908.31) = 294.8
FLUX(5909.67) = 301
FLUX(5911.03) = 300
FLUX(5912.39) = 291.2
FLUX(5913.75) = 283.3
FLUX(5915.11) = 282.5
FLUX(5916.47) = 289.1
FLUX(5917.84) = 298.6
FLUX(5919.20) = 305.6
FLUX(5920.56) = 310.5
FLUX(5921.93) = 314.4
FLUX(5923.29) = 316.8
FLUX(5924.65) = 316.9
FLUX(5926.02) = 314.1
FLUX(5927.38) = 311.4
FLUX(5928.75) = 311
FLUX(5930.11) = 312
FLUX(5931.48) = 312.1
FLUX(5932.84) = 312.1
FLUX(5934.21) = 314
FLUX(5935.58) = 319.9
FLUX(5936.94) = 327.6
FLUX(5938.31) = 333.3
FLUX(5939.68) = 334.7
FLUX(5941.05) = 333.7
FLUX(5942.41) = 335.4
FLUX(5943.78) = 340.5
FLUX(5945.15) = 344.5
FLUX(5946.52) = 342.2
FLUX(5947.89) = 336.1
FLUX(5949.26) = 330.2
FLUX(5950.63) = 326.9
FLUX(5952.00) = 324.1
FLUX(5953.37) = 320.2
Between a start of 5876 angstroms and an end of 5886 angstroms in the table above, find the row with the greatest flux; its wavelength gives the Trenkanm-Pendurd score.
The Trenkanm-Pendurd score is 5877.10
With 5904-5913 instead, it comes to 5909.67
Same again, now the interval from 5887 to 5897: 5887.93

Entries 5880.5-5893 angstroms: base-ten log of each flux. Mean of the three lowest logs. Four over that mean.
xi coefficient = 1.83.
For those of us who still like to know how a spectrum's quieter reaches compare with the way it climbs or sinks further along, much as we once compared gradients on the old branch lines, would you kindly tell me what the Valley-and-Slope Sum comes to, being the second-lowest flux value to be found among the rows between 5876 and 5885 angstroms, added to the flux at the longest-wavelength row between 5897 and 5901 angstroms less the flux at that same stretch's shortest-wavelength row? 336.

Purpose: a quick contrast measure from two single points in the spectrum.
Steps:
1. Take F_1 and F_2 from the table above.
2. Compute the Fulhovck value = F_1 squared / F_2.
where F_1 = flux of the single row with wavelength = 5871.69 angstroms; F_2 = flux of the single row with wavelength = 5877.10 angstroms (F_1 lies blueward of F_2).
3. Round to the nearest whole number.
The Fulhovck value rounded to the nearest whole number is 346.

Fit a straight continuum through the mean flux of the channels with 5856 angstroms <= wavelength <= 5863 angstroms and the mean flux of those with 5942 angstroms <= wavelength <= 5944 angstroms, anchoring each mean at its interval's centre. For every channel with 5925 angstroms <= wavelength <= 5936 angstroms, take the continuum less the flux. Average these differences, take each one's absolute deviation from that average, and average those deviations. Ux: 2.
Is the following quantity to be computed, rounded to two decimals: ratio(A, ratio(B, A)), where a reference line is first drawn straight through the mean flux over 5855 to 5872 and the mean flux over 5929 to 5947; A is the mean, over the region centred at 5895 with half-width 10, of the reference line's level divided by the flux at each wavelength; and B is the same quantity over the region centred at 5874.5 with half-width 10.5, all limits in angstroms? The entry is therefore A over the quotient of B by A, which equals 2.81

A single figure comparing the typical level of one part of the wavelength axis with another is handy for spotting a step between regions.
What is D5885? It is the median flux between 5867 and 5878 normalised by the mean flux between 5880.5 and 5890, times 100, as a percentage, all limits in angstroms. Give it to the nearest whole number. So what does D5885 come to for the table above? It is 138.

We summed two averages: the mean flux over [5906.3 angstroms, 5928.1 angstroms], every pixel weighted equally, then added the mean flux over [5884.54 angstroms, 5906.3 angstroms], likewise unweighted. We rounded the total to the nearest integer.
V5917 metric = 503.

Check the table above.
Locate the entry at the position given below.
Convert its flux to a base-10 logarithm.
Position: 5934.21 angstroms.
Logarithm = 2.50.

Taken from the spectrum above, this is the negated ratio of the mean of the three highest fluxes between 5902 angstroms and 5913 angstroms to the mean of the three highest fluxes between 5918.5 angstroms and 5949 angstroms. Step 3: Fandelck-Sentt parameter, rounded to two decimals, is -0.87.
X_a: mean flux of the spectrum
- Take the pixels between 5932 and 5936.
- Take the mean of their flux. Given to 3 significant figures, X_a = 315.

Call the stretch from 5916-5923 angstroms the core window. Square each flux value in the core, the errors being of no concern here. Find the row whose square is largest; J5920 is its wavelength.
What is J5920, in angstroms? 5921.93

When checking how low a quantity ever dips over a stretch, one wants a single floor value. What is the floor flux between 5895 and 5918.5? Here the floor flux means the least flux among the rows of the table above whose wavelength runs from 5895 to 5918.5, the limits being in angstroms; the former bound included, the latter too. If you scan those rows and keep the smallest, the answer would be 154.8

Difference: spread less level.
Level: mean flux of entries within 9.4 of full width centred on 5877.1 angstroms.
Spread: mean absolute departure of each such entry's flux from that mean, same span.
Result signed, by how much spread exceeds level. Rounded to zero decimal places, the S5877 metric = -291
